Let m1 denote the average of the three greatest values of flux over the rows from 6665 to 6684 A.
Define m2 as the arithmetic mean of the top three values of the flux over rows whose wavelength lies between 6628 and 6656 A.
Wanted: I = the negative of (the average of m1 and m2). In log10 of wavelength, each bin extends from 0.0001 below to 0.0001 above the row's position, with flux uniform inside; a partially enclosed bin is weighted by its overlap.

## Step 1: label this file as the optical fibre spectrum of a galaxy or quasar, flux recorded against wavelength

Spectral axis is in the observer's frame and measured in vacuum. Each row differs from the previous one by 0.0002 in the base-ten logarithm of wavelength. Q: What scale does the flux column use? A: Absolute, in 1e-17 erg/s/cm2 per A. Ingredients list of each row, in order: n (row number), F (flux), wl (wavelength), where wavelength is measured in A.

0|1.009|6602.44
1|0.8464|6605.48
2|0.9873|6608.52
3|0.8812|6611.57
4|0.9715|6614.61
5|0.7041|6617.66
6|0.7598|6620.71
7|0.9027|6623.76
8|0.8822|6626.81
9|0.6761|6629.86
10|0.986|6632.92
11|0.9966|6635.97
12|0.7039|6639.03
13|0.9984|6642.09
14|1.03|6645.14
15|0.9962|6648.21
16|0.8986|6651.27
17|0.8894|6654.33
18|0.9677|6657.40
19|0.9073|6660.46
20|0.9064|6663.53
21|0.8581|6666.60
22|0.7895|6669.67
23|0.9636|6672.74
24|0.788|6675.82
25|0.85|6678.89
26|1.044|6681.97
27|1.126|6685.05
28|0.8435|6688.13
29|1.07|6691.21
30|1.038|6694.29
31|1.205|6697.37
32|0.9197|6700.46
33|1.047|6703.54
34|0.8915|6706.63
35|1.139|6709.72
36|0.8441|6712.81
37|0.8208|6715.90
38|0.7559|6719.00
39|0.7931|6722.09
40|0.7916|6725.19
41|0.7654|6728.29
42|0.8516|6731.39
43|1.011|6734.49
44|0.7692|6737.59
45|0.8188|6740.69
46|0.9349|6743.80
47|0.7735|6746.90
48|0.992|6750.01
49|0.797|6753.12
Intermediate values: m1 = 0.96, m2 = 1.01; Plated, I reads -0.98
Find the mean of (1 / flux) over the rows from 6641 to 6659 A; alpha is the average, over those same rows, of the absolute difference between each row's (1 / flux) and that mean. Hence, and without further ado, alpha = 0.05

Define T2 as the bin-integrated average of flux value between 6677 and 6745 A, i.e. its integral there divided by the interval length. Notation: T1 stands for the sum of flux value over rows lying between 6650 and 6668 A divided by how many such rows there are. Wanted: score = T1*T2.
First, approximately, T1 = 0.905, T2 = 0.923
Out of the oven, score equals 0.84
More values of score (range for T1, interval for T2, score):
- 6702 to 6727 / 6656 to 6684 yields 0.80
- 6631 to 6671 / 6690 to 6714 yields 0.94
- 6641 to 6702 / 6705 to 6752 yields 0.82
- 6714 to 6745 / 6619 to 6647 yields 0.73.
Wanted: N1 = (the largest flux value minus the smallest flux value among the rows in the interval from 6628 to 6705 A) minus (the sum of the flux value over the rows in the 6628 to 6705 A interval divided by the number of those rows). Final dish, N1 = -0.41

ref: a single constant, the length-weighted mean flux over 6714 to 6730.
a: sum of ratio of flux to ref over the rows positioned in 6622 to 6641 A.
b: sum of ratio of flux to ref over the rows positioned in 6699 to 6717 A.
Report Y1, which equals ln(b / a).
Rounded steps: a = 6.5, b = 7.2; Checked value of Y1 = 0.10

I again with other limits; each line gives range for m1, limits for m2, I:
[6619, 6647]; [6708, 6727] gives -0.97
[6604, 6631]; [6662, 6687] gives -1.00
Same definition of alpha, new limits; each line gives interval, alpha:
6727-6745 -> 0.10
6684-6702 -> 0.10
